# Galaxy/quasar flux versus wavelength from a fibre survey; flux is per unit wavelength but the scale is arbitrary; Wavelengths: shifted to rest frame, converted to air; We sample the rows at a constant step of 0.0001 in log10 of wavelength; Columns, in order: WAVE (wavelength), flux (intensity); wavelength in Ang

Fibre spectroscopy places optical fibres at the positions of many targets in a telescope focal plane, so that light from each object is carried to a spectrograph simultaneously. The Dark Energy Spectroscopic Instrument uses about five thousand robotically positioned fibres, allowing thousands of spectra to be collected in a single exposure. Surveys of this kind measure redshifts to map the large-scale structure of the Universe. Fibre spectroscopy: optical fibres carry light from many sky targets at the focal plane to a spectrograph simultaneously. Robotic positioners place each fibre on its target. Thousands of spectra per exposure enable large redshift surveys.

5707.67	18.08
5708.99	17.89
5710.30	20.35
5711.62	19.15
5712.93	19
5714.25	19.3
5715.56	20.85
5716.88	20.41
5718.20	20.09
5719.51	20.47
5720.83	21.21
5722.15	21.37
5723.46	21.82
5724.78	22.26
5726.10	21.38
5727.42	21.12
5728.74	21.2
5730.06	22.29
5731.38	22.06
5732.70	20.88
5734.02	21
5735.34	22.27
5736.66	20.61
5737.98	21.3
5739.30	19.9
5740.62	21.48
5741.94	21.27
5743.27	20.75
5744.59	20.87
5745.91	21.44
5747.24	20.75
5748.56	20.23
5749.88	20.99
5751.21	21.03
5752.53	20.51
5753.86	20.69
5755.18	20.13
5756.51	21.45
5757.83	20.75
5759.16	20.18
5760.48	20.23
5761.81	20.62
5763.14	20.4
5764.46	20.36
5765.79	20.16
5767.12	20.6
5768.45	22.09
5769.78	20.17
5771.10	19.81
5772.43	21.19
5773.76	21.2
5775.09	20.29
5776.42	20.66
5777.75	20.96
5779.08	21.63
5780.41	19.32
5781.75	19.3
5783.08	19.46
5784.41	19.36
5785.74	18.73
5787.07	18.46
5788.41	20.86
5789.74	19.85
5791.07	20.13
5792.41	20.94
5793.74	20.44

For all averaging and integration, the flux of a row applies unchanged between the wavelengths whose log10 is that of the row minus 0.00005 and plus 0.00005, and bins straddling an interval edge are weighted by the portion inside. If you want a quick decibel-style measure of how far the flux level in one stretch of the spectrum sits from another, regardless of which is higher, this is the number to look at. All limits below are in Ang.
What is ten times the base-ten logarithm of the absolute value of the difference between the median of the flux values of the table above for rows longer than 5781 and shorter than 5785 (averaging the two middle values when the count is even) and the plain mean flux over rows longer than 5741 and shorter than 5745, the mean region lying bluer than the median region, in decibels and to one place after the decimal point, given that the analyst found 2.1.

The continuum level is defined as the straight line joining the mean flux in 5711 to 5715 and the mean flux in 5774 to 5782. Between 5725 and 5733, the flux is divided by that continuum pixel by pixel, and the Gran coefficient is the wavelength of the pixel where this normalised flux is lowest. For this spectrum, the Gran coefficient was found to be 5732.70 Ang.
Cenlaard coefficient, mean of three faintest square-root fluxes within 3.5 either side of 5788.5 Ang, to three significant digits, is 4.36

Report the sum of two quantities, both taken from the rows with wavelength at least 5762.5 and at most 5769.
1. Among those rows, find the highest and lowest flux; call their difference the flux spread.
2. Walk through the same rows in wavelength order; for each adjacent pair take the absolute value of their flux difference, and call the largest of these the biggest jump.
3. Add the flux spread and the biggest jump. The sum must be 3.4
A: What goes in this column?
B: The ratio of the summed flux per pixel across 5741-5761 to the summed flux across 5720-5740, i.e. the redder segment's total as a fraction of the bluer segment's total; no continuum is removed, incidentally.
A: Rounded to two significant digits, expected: 0.97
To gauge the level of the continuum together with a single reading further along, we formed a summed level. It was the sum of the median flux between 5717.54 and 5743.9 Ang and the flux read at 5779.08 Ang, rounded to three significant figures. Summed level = 42.9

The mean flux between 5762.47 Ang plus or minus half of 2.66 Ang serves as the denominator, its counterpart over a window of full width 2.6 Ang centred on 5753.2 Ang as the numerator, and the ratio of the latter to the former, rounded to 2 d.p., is 1.00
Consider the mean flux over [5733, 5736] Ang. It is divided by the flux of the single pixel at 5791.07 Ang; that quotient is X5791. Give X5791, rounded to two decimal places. 1.07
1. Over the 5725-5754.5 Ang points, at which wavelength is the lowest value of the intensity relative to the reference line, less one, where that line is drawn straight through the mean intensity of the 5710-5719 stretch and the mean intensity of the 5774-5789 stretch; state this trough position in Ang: 5739.30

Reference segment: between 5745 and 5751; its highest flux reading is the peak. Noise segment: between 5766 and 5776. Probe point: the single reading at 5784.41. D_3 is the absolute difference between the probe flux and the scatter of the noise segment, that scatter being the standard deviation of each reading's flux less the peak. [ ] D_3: 18.6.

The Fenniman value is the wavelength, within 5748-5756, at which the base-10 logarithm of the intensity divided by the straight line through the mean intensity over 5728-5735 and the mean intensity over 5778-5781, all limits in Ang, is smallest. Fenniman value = 5748.56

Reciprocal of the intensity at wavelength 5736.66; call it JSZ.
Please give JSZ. 0.0485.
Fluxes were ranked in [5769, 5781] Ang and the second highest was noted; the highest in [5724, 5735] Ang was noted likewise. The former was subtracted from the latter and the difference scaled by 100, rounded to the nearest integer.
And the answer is 109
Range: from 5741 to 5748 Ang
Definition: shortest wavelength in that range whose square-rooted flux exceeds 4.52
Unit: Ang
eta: 5741.94 Ang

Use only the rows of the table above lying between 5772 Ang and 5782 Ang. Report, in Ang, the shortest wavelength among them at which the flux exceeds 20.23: 5772.43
